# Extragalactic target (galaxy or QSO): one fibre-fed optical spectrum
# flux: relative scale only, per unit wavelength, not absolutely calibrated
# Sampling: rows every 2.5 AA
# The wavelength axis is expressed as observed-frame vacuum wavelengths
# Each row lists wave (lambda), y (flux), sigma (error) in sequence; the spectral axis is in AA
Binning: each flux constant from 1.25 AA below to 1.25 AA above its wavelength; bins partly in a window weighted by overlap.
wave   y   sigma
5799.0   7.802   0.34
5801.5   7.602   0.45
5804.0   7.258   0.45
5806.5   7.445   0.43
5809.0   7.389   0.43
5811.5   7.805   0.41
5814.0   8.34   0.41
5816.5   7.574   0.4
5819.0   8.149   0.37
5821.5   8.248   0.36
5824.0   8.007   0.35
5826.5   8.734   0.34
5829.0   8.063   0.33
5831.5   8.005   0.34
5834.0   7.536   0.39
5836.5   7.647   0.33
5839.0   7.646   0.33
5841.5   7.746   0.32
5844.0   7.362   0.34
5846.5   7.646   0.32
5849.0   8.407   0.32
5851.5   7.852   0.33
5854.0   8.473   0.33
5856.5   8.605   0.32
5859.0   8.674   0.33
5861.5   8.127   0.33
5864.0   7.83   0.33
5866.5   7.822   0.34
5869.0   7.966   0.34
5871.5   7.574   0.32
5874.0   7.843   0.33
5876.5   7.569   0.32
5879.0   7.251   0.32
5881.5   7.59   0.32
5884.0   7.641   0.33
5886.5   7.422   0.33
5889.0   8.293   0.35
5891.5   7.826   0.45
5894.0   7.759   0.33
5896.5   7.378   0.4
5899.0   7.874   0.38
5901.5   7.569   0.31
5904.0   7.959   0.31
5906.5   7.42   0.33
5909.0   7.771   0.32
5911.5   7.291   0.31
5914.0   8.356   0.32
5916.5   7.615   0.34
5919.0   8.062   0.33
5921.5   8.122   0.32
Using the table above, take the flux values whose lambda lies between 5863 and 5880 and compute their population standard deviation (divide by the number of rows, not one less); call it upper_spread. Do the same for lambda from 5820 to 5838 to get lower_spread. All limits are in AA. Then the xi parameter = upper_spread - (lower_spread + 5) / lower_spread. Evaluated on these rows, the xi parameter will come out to -14.4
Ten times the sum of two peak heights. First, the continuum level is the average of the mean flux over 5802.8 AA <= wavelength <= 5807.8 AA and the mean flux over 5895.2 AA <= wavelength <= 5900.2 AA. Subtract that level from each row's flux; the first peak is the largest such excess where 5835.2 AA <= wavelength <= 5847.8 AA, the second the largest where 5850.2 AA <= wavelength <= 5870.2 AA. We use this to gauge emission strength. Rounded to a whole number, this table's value 14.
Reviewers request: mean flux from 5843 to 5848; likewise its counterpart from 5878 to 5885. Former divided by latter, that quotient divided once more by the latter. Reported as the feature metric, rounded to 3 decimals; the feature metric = 0.134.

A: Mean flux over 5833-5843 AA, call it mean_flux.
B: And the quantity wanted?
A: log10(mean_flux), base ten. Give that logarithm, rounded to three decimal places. 0.883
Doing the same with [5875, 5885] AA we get 0.876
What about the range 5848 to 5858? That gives 0.921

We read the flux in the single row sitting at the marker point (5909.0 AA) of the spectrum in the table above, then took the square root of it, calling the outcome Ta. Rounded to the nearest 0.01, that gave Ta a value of 2.79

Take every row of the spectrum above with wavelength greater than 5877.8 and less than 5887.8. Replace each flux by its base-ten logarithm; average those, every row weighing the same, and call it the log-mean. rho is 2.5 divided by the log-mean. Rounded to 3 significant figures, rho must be 2.86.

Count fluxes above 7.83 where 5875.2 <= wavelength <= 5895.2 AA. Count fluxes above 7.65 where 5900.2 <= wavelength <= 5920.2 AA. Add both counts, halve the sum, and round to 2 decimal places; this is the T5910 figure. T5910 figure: 2.50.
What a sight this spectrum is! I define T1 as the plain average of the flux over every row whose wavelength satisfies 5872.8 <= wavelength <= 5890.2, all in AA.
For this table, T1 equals 7.66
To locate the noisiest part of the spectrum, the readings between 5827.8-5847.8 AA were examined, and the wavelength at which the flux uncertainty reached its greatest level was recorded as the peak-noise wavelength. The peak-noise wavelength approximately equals 5834.0 AA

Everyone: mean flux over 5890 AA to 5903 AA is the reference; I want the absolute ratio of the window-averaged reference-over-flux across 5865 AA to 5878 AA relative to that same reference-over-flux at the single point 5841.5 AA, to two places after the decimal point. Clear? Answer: 1.00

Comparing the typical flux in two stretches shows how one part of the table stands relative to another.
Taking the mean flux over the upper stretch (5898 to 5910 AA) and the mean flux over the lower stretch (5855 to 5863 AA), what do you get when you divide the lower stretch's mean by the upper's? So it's 1.10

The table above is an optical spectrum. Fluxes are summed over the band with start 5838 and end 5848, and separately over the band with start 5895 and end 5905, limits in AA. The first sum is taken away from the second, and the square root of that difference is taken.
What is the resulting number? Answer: 0.6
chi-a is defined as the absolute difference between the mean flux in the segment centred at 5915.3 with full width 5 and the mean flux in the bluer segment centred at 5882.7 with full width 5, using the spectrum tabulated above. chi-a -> 0.37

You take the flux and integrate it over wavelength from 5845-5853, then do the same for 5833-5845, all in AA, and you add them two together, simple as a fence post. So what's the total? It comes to 155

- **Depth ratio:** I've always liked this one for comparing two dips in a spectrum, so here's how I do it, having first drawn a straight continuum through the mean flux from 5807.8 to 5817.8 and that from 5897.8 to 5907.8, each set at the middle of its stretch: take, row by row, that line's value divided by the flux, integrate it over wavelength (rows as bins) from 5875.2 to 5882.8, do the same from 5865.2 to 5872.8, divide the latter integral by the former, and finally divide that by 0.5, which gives 1.92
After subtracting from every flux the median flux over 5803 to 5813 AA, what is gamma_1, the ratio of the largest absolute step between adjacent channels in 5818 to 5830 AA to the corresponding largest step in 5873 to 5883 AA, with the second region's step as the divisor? 2.1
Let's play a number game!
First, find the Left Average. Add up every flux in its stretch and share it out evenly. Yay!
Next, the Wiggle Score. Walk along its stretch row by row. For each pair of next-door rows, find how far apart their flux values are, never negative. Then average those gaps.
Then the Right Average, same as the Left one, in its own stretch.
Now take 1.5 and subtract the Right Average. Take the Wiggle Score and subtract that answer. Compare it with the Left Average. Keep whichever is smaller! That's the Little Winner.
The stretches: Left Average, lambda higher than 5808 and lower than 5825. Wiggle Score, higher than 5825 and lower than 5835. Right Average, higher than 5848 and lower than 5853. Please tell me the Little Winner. 7.03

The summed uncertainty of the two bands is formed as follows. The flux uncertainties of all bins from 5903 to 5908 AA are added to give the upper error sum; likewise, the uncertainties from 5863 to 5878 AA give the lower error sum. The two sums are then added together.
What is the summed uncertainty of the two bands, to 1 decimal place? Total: 2.6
